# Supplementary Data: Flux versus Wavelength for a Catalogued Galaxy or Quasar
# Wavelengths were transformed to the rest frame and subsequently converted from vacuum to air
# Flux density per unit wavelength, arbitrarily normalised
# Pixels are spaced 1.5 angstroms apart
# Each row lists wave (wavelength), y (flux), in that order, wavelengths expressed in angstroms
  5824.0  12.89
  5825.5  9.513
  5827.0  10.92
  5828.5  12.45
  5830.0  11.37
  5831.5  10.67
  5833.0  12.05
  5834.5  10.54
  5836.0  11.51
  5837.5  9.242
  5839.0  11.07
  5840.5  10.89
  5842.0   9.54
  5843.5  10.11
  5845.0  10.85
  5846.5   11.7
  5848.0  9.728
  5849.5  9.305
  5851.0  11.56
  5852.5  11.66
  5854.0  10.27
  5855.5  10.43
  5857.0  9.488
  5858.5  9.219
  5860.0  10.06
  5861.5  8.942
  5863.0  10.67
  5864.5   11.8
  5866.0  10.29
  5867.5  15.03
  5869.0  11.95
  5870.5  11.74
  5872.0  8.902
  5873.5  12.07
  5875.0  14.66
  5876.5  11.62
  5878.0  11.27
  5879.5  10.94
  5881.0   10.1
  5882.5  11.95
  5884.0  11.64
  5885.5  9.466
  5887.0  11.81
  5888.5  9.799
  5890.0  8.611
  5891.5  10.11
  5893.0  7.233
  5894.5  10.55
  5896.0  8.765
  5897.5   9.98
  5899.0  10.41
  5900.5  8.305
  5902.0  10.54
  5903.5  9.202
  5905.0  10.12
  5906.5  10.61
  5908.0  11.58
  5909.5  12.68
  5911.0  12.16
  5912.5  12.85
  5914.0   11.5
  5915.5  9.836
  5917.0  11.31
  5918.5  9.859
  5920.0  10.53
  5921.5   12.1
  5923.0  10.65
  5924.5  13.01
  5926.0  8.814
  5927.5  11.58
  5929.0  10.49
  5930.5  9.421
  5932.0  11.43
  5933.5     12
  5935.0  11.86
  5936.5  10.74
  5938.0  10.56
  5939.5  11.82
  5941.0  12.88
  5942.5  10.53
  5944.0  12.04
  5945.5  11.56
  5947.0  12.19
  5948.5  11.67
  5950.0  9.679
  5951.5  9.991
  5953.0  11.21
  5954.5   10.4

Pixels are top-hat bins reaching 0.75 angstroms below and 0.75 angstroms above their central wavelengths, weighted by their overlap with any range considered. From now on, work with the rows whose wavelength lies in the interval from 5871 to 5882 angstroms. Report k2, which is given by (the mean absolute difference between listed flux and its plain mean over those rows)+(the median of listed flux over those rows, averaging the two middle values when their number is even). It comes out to 12.5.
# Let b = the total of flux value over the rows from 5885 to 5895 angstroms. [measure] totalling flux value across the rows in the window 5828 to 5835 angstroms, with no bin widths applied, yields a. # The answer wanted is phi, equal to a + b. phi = 125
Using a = 57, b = 68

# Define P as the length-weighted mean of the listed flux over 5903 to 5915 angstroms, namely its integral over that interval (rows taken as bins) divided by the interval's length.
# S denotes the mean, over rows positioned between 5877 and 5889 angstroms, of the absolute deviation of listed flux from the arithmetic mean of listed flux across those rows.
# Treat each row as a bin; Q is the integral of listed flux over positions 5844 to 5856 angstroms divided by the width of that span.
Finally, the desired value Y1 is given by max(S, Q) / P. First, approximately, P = 11.4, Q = 10.7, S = 0.81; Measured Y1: 0.94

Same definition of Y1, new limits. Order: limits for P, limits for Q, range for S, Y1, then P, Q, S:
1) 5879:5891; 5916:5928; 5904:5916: 1.04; 10.5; 10.9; 0.92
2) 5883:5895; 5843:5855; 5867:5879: 1.07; 9.9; 10.7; 1.34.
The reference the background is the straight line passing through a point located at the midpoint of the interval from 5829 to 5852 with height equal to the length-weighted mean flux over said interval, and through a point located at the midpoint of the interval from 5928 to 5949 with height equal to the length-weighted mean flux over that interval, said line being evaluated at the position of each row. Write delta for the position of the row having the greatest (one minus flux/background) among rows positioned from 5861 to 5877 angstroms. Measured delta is 5872.0 angstroms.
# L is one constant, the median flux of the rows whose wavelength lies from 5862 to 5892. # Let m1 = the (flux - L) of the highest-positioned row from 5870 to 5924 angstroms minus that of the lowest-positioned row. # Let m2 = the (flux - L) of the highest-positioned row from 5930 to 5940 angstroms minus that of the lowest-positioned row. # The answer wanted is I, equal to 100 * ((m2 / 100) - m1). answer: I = 111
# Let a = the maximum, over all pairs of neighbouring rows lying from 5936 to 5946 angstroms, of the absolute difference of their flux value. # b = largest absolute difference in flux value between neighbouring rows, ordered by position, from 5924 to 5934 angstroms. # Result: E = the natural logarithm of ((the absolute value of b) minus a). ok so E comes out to 0.6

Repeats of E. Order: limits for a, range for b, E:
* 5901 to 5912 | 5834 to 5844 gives -0.1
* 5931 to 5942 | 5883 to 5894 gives 0.5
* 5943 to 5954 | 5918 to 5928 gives 0.8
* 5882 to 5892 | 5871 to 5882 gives -0.2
